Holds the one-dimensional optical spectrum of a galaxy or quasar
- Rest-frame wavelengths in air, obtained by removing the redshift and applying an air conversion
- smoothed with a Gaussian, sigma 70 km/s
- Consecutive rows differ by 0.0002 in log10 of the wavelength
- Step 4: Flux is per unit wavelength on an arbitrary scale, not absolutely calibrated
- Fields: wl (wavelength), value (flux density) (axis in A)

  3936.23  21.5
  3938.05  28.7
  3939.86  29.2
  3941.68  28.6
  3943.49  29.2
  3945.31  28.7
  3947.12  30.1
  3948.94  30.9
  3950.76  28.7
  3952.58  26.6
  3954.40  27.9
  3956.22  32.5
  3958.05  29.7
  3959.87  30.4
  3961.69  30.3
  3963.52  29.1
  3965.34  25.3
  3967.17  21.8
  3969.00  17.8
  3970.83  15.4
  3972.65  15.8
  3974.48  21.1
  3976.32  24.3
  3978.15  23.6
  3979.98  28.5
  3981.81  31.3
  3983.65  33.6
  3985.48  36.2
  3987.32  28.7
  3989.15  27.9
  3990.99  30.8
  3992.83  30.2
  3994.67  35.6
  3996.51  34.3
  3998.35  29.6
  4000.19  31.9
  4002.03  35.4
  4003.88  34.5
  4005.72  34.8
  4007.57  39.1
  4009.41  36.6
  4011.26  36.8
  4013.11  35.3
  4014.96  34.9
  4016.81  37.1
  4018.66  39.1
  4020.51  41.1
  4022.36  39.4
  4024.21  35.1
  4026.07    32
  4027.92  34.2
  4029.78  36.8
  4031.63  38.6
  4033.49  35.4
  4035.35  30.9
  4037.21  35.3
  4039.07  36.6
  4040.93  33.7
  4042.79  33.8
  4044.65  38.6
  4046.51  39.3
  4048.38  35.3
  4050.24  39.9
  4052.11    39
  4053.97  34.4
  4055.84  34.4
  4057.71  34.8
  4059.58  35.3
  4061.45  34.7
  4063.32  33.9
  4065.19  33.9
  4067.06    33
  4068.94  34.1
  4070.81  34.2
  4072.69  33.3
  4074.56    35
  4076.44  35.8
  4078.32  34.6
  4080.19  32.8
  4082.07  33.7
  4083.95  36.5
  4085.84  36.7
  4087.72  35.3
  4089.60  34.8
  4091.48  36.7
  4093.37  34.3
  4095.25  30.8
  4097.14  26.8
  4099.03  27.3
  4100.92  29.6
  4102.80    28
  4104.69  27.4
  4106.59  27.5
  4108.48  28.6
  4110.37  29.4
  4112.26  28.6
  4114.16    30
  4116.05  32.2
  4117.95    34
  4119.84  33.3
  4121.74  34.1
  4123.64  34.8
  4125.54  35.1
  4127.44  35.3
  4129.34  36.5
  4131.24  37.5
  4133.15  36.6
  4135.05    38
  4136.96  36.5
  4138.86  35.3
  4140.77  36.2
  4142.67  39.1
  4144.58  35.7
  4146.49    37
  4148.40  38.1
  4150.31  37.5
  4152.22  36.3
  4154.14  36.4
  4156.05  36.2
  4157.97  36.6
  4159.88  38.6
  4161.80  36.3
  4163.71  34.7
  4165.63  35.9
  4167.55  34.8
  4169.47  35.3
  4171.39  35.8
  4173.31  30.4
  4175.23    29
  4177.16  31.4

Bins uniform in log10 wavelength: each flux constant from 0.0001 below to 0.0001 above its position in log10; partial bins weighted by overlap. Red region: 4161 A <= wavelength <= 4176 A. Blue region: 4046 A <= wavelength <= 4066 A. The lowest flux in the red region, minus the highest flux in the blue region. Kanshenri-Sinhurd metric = -11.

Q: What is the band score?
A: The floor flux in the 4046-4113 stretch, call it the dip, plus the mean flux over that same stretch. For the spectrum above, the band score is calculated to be 60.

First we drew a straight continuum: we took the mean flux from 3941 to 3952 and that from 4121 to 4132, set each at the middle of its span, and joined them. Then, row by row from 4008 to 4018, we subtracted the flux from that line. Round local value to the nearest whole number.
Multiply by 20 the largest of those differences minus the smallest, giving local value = 43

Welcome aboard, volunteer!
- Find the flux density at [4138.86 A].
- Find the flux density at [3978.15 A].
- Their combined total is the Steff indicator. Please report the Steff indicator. 59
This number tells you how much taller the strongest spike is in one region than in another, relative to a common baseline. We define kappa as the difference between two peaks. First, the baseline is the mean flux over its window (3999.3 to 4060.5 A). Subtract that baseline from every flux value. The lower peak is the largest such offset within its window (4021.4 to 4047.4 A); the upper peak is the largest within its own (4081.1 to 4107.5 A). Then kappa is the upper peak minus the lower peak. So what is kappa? -2.7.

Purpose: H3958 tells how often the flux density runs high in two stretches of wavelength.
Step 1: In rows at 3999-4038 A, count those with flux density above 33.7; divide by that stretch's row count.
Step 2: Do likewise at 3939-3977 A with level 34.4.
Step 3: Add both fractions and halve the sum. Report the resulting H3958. 0.43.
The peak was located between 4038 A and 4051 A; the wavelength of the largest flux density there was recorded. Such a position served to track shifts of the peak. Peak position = 4050.24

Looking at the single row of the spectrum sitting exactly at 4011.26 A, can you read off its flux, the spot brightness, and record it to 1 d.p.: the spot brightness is 36.8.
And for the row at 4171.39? 35.8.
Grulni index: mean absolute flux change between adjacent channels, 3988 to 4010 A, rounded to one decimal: 2.6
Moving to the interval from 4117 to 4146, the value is 1.2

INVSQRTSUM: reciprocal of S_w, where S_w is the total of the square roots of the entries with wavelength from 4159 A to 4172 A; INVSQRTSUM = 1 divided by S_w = 0.0238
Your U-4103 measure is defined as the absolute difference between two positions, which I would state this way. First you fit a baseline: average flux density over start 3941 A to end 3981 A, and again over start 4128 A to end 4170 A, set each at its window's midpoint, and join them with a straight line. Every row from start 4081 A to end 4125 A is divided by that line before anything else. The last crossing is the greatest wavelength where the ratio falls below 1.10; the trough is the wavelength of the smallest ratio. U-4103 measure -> 26.5 A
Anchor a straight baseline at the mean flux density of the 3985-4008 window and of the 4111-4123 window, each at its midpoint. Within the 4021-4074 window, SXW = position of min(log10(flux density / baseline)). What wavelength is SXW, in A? 4035.35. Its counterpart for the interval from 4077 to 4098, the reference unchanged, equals 4097.14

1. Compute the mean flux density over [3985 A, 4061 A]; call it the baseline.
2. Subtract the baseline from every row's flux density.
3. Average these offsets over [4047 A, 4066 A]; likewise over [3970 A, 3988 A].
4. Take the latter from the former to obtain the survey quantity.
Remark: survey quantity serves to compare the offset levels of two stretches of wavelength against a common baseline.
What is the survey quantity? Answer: 10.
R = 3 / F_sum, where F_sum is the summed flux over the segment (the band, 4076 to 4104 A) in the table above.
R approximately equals 0.0061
